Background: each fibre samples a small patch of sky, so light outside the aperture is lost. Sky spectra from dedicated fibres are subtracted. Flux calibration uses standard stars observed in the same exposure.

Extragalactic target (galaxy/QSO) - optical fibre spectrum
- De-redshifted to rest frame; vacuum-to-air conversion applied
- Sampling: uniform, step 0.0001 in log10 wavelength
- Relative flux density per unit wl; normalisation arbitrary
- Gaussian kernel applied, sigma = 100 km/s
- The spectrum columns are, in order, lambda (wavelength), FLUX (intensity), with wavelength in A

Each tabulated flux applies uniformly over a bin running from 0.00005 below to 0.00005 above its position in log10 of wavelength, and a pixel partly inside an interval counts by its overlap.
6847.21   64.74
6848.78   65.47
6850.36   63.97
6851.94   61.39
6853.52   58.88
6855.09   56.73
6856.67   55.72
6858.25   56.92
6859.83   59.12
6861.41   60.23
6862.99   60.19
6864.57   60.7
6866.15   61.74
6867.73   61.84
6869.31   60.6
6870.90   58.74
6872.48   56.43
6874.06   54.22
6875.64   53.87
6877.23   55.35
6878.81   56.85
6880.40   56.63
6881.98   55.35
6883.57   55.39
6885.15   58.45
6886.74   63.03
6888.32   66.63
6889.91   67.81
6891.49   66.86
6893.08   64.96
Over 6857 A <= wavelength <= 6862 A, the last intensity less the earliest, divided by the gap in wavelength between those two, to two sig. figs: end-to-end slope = 1.0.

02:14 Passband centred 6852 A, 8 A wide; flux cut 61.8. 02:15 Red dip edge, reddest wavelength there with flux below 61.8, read 6855.09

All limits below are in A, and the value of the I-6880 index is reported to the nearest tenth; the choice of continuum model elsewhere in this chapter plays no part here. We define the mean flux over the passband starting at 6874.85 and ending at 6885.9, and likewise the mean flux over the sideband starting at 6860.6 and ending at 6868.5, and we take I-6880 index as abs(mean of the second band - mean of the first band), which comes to 5.0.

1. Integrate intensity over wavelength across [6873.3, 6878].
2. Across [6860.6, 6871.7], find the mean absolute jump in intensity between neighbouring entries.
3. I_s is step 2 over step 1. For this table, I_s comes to 0.0031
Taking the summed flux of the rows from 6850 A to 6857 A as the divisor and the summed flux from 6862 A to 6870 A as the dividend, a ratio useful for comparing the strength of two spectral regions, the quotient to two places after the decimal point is 1.03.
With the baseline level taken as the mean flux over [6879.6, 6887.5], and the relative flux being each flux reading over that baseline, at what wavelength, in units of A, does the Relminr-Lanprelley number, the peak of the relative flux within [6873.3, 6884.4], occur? 6878.81 A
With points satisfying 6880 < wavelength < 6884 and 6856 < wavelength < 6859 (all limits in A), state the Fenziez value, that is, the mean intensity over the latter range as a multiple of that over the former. 1.01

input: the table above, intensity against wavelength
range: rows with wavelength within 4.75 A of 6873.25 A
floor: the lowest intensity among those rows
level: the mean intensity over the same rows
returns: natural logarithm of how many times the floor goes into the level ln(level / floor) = 0.048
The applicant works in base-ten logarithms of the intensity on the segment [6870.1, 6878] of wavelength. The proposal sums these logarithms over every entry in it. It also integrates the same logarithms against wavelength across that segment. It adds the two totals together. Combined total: 22.5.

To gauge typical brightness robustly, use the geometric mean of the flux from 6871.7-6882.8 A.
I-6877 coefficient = 56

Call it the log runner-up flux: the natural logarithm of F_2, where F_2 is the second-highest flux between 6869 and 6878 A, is 4.073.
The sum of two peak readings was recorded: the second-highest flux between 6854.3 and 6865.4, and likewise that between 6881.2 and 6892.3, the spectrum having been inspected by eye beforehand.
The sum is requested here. 127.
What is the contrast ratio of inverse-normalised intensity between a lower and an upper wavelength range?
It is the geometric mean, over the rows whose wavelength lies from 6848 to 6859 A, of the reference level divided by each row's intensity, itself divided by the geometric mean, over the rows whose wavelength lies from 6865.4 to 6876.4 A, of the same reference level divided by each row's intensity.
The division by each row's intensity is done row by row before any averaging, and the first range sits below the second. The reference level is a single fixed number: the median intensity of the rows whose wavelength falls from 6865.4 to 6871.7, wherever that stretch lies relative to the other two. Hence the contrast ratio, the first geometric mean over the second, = 0.97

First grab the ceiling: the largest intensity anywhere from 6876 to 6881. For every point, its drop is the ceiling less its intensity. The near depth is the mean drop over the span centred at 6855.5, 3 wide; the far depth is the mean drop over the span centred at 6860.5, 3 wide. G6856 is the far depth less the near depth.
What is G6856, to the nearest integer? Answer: -3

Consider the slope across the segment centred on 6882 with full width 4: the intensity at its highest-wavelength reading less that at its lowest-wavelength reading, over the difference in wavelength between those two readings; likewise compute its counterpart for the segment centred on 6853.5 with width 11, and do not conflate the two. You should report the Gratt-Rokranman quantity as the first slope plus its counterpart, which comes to -1.3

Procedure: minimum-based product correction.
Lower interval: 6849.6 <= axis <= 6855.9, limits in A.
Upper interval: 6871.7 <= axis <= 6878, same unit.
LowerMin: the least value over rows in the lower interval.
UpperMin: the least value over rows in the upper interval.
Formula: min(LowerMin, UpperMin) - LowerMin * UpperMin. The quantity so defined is -3002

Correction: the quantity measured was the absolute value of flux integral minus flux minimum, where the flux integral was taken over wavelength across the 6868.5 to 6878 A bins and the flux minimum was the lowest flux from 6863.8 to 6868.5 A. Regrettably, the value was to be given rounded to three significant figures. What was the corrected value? 476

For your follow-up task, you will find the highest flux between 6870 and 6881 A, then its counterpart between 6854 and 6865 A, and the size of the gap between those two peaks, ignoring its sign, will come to 2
